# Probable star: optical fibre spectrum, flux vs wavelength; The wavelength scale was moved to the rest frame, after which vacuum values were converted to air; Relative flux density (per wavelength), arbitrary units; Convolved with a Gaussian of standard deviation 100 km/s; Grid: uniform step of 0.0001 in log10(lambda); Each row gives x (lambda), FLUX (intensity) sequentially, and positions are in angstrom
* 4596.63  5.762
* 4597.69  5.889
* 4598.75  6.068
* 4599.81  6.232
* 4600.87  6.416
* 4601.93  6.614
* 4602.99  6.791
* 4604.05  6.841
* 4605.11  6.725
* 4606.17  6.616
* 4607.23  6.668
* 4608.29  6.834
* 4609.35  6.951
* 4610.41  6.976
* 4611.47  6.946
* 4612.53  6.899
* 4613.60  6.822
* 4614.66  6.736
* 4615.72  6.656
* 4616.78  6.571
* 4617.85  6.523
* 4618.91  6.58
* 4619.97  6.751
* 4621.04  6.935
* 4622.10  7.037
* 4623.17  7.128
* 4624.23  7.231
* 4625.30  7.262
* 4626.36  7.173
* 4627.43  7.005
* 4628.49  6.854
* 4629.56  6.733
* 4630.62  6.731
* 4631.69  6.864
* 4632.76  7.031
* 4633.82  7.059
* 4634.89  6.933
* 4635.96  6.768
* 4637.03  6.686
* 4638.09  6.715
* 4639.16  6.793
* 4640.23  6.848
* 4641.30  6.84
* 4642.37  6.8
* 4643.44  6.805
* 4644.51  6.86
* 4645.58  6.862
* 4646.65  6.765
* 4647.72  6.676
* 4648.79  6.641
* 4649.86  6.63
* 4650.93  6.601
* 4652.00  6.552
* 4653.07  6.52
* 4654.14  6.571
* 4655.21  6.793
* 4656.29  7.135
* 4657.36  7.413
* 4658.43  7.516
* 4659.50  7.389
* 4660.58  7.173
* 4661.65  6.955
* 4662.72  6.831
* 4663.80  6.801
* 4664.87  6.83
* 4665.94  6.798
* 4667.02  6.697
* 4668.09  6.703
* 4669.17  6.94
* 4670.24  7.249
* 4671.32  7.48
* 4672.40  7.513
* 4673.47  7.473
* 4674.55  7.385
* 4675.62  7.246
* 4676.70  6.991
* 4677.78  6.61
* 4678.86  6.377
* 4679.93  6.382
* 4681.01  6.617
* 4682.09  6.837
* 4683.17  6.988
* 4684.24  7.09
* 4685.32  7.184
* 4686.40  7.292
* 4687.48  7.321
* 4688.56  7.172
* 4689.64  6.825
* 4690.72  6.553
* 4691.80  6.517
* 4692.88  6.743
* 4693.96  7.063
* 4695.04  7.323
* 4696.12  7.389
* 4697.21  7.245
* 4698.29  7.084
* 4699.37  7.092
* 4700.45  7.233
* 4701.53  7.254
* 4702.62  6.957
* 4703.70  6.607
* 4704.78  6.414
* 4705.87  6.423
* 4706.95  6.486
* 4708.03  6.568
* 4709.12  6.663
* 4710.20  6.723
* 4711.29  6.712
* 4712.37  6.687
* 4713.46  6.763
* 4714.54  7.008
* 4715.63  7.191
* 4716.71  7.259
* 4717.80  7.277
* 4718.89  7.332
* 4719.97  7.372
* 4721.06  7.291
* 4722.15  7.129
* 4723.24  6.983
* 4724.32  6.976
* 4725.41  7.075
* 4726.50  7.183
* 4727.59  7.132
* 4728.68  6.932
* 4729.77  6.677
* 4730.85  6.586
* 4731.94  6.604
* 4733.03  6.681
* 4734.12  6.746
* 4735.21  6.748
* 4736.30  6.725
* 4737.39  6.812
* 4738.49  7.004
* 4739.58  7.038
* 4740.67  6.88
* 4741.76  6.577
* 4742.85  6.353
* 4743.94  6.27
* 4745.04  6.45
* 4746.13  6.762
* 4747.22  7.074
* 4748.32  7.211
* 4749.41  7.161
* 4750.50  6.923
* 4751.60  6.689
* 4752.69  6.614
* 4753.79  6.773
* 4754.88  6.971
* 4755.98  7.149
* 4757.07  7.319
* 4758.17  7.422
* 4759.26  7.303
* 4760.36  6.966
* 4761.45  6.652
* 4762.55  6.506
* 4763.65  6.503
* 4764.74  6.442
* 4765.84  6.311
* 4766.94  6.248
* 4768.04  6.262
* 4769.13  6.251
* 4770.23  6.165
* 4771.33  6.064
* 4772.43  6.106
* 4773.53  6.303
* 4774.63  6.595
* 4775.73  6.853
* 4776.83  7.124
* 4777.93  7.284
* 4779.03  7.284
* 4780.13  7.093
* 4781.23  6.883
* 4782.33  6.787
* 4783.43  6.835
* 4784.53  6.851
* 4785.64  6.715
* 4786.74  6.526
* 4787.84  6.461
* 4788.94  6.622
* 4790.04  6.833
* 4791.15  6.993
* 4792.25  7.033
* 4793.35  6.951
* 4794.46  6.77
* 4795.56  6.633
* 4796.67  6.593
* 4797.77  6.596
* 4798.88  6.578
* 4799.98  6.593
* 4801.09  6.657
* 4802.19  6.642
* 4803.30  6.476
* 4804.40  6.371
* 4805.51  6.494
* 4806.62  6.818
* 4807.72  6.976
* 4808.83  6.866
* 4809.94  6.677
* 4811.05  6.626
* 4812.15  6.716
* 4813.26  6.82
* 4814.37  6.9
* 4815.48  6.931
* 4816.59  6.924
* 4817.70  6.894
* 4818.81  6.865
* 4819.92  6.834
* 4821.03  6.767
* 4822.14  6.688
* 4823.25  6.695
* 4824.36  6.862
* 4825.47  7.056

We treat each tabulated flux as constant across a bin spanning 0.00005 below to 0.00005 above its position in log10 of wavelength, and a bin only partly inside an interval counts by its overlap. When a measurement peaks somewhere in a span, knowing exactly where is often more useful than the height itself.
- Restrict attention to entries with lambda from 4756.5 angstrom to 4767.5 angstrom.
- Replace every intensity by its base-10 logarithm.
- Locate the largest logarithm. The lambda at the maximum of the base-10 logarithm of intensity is 4758.17 angstrom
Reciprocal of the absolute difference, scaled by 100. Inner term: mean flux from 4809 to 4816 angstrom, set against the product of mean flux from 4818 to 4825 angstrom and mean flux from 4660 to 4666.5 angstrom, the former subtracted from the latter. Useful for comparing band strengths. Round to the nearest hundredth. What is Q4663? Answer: 2.50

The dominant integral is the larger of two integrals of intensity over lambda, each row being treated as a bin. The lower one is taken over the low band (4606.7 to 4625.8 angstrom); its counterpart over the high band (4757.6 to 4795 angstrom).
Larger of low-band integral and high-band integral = 251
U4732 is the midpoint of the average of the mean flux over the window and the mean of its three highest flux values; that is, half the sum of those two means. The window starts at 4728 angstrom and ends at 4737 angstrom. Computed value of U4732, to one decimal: 6.8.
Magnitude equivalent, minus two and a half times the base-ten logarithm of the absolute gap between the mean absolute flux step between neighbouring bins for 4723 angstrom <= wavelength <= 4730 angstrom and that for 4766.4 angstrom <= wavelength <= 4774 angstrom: 3.4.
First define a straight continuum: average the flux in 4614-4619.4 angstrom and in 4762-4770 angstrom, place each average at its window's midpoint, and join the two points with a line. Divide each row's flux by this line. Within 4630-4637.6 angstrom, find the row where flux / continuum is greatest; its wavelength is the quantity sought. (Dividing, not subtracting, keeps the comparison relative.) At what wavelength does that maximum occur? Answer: 4633.82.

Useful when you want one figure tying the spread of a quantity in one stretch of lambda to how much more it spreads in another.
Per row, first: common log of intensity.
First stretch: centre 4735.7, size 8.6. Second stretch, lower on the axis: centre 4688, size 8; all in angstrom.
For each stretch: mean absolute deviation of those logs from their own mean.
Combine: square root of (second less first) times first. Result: 0.008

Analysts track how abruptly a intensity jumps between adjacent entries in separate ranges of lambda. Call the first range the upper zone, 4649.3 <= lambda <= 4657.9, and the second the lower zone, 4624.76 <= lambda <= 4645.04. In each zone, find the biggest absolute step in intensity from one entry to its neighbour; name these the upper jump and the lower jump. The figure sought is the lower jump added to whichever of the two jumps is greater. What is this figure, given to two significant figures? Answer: 0.51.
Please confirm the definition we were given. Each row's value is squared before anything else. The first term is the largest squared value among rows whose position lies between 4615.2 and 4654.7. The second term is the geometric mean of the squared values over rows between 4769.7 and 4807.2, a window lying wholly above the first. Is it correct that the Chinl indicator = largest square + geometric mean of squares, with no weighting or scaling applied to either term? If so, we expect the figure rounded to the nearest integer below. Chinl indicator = 97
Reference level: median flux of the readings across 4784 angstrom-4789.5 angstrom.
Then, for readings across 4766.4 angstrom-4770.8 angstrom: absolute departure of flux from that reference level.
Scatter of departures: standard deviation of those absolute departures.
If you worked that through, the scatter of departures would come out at 0.04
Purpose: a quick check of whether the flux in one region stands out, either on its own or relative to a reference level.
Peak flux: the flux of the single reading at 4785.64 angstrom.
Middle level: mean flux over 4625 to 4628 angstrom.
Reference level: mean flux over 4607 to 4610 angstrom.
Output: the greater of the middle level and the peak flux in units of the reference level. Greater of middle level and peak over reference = 7.15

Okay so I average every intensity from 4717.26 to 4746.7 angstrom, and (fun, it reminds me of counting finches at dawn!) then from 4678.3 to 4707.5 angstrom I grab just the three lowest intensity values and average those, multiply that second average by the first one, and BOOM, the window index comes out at 43.9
